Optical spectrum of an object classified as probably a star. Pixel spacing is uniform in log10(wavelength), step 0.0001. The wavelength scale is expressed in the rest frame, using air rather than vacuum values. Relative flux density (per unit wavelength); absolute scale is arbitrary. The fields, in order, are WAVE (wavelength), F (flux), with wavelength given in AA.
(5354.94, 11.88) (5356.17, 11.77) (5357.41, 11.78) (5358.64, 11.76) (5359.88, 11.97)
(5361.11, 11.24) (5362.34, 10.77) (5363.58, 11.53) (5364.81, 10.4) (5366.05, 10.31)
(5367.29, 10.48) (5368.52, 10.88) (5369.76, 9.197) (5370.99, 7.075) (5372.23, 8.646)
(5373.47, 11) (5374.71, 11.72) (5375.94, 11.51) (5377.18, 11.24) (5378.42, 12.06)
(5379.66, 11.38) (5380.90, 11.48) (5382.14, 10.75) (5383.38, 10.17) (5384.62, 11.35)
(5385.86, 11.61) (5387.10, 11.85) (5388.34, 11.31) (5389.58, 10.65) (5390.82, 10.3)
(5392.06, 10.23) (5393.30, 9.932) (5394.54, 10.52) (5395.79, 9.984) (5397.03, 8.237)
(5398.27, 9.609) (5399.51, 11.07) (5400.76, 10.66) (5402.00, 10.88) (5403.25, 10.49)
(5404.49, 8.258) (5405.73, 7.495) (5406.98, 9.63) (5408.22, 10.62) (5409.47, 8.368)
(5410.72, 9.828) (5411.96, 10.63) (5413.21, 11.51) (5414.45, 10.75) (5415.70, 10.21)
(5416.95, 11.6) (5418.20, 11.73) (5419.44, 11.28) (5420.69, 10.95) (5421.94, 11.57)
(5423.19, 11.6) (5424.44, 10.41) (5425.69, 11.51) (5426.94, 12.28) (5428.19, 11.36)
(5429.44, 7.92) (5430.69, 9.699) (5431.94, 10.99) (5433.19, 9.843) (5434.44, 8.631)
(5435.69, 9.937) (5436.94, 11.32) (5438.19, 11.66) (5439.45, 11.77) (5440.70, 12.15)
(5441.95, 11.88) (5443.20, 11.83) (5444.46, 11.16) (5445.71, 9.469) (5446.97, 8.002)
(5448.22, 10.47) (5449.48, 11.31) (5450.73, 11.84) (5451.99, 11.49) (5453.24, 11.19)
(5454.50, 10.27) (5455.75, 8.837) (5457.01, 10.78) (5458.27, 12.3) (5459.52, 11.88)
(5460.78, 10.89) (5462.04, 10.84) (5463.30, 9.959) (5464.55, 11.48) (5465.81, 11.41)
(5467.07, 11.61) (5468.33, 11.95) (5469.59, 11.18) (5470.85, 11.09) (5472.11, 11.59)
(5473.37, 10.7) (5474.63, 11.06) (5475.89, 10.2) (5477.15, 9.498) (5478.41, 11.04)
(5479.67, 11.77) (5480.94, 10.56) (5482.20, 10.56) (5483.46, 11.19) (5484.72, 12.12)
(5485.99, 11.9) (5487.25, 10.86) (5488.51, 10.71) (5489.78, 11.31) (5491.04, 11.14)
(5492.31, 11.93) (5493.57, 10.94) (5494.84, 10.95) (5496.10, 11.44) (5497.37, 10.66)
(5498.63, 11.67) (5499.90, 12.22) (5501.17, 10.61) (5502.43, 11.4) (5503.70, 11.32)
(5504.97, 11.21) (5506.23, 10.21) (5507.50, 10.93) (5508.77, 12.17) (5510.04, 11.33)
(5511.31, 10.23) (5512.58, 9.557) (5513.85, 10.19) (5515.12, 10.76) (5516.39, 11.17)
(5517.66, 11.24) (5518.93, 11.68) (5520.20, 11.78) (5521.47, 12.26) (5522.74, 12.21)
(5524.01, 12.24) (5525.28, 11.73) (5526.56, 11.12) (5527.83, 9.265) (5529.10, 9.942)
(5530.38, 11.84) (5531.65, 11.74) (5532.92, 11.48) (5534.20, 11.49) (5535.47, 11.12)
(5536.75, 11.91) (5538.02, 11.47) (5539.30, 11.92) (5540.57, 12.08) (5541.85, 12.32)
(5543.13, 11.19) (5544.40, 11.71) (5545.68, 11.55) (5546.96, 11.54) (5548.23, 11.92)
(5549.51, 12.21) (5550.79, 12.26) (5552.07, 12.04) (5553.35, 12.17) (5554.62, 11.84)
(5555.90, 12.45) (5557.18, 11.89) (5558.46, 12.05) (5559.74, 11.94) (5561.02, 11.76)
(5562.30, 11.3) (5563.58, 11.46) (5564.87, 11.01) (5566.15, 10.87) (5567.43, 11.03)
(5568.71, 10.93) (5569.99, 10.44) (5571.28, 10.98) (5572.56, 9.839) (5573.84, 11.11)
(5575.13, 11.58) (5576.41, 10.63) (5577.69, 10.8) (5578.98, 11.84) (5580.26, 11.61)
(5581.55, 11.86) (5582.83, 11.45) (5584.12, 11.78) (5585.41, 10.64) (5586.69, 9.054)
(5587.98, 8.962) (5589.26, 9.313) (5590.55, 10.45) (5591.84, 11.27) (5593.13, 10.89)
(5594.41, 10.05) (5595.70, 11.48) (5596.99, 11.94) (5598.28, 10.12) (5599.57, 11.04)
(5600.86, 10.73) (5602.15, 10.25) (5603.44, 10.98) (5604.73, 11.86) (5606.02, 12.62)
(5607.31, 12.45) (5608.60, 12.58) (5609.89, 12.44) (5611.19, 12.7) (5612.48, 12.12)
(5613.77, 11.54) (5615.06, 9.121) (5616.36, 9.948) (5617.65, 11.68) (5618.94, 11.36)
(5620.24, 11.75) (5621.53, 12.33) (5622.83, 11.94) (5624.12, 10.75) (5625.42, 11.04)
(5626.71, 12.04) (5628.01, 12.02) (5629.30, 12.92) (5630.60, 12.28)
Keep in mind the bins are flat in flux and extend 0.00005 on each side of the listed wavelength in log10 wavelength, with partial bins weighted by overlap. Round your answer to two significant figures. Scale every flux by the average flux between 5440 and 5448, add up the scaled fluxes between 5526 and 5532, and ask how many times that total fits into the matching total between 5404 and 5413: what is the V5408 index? 1.2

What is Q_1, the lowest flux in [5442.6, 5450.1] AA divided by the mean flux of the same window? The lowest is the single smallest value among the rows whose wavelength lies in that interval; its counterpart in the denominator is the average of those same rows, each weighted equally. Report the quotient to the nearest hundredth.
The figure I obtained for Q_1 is 0.77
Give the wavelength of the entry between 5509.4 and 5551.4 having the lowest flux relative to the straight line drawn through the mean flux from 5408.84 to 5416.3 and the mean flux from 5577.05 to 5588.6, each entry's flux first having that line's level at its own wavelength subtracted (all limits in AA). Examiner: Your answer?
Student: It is 5527.83 AA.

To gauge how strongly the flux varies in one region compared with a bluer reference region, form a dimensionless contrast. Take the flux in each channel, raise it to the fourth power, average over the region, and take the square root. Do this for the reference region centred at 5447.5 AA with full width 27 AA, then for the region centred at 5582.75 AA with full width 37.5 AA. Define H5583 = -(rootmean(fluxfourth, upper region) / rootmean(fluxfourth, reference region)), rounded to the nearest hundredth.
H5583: -0.97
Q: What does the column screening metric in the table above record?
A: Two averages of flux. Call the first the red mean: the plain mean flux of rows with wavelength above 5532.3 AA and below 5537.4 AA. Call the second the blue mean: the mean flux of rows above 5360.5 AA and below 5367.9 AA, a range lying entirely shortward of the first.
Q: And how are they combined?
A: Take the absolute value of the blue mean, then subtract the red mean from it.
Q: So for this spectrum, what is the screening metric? -0.71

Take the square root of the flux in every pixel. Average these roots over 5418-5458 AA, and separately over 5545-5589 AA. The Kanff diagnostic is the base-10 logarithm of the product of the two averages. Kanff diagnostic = 1.042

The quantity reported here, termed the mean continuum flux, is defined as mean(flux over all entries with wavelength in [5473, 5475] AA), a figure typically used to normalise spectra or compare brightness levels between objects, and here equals 10.88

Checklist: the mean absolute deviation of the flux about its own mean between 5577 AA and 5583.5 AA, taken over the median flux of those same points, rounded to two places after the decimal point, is 0.03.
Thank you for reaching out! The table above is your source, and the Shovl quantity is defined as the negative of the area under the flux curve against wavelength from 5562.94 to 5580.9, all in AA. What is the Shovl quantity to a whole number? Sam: -198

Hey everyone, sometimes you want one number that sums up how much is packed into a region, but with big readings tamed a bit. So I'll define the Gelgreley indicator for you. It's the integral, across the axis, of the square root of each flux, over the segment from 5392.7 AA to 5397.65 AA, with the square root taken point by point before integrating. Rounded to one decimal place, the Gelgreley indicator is 15.4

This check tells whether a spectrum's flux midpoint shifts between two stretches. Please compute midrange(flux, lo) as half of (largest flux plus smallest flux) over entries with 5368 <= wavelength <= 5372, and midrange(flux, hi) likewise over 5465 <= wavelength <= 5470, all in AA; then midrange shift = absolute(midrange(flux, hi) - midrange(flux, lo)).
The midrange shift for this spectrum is 2.6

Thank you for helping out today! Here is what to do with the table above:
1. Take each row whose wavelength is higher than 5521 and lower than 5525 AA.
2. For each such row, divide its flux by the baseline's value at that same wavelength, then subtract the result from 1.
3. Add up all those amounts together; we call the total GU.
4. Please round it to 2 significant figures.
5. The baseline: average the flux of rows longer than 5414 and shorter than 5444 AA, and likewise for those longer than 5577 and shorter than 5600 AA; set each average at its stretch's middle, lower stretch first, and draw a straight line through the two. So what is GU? -0.38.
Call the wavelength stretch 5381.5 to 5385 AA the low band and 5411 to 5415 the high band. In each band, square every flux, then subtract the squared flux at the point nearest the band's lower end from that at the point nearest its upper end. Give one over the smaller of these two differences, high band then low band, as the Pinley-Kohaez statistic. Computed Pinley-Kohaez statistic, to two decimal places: 0.39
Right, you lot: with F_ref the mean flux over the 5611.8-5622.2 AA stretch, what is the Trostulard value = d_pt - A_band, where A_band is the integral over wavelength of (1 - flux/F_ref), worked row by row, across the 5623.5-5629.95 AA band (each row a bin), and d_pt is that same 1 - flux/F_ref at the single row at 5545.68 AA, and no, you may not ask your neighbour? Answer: 0.3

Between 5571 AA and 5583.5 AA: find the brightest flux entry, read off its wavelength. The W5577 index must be 5581.55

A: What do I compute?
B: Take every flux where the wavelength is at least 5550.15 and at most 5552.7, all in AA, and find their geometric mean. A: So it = 12.1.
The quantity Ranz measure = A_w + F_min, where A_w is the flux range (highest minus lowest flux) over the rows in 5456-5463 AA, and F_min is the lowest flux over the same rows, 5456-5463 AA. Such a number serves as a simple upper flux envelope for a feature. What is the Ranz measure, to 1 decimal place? 12.3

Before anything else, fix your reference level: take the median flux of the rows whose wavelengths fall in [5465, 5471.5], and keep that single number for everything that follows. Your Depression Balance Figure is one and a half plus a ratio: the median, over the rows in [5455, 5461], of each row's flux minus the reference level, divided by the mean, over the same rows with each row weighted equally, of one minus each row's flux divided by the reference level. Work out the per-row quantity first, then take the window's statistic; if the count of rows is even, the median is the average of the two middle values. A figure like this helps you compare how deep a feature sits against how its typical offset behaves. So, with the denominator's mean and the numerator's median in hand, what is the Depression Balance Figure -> -11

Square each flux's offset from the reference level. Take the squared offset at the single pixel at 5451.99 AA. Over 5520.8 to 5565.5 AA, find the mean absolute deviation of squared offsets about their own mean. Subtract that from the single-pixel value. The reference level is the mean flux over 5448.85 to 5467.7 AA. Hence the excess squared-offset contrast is -0.34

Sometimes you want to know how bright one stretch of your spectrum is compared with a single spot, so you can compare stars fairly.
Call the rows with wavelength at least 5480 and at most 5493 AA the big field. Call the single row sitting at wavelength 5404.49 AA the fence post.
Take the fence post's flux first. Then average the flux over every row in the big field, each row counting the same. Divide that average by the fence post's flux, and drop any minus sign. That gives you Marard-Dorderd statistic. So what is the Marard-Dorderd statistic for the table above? 1.36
